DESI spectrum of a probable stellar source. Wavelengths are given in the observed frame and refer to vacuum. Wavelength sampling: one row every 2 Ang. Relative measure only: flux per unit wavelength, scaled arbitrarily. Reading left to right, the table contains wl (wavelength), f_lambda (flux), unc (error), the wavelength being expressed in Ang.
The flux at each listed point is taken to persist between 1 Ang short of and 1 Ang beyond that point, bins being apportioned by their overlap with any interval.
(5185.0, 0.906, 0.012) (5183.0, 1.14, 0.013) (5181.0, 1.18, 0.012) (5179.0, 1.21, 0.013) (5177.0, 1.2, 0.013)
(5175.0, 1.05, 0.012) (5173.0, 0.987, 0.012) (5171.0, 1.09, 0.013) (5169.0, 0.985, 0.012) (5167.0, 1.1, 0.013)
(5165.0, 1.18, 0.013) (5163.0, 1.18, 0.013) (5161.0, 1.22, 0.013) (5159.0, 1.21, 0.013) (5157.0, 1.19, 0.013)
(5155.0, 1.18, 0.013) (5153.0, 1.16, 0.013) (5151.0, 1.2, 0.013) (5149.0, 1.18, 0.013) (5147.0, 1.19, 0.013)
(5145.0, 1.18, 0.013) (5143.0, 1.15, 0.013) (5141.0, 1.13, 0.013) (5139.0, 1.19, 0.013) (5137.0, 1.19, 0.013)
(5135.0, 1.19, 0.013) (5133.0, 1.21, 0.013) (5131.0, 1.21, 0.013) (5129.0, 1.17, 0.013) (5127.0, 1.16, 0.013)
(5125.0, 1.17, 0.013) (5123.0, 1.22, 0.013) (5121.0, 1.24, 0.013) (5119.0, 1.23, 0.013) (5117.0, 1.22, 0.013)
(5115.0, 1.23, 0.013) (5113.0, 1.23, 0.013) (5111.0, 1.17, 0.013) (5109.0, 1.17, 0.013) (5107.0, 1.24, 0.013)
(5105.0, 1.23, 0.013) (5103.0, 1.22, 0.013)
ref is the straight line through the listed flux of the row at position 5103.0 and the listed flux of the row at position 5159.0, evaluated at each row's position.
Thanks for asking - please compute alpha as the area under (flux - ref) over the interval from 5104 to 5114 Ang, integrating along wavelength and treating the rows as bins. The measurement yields -0.11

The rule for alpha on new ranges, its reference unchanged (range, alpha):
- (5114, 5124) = 0.11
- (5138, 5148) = -0.45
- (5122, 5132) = -0.30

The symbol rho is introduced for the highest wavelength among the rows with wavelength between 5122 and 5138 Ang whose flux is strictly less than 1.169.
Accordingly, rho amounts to 5127.0 Ang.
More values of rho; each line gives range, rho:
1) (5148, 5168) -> 5167.0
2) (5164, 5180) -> 5175.0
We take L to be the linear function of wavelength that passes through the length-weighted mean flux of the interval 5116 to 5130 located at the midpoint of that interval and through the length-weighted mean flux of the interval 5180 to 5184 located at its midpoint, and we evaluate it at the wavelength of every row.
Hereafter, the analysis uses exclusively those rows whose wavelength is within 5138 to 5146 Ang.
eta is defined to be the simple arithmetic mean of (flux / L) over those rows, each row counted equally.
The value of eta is 0.98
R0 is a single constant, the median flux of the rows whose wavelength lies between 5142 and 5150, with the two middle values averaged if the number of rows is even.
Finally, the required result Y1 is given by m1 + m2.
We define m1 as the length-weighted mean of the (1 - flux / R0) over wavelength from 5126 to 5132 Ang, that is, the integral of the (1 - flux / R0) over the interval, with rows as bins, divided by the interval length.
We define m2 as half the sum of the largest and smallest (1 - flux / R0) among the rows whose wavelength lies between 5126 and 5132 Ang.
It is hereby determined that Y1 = -0.004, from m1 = 0.00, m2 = -0.004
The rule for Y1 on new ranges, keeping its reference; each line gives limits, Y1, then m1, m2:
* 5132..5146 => 0.011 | 0.00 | 0.008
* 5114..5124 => -0.083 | -0.04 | -0.042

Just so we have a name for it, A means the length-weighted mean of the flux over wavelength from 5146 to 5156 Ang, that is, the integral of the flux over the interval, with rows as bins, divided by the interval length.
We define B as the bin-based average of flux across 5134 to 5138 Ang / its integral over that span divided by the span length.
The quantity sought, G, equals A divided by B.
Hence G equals 0.99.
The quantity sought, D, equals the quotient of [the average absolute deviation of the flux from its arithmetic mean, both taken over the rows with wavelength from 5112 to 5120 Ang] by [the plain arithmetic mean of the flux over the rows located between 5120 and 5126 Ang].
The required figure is 0.00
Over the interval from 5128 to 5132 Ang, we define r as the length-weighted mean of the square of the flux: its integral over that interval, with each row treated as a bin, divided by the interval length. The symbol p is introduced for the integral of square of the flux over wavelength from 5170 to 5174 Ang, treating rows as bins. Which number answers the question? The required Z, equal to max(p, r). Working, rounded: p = 4.32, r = 1.42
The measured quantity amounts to 4.32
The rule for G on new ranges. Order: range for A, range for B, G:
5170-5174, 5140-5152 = 0.89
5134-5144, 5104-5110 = 0.96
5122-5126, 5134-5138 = 1.00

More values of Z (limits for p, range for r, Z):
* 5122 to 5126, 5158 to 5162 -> 5.71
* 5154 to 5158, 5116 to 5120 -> 5.62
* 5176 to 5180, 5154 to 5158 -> 5.81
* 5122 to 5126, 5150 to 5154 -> 5.71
